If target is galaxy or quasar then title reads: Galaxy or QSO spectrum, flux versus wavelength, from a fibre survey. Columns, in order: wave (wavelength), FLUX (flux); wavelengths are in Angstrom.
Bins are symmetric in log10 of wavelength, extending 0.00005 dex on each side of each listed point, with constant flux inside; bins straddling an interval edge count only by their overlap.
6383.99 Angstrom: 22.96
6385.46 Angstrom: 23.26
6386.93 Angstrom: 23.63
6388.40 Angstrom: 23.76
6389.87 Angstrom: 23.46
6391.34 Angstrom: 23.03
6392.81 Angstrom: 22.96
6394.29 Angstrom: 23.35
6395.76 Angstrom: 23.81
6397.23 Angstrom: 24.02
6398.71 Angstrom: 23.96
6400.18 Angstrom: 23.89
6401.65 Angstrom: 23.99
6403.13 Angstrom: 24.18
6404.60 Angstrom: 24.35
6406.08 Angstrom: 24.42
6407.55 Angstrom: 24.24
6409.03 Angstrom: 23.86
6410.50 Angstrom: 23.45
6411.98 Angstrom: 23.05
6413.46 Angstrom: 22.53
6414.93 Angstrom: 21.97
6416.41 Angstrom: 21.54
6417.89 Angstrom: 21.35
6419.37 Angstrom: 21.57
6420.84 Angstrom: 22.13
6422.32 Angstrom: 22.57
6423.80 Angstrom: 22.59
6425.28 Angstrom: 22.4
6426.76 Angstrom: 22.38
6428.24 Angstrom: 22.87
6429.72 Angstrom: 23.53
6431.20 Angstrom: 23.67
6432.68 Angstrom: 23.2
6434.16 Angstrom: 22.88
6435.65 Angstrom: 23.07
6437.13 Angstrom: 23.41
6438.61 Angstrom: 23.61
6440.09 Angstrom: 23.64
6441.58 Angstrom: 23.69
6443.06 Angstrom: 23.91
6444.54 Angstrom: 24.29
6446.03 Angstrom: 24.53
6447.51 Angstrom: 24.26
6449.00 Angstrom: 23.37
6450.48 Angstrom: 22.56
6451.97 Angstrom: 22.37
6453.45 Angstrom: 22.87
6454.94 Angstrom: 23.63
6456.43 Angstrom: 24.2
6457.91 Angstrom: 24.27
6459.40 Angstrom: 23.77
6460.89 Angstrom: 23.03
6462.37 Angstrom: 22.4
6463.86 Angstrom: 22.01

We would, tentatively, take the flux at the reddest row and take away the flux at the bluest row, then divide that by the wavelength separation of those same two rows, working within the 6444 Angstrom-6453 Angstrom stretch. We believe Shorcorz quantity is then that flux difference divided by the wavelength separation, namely -0.26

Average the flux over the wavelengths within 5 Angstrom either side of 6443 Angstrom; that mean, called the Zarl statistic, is 24.0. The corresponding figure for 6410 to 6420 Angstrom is 22.2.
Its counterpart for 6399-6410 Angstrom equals 24.1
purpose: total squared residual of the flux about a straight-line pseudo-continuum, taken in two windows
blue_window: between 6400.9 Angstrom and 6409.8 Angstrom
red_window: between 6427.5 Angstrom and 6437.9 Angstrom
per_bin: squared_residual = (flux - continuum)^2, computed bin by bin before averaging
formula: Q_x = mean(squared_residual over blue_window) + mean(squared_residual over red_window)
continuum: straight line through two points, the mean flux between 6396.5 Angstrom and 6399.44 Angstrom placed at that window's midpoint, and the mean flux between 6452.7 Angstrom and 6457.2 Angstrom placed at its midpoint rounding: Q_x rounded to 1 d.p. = 0.4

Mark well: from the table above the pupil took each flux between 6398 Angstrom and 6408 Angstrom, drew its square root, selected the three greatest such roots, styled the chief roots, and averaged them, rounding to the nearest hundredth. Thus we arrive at 4.93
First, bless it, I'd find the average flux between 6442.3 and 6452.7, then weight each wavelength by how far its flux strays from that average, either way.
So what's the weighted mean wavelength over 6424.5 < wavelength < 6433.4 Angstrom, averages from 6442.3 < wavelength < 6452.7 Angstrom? 6427.4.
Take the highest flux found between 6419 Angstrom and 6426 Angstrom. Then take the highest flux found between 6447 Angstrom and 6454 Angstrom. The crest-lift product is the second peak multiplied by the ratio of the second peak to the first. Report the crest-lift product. 26.1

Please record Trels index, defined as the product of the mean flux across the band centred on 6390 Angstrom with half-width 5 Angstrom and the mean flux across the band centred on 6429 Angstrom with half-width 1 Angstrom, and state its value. 542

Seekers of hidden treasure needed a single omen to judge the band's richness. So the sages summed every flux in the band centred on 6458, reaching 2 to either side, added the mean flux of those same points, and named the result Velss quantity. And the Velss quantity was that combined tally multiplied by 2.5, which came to 241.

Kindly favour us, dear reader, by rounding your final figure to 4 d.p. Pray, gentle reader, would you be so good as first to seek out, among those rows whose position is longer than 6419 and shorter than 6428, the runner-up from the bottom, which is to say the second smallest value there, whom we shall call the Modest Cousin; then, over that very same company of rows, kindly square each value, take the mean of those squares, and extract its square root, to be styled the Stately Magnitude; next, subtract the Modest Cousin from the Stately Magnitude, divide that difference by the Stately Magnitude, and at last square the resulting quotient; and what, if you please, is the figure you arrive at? 0.0000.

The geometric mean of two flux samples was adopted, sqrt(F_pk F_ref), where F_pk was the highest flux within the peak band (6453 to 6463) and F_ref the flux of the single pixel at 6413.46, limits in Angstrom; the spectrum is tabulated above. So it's 23.4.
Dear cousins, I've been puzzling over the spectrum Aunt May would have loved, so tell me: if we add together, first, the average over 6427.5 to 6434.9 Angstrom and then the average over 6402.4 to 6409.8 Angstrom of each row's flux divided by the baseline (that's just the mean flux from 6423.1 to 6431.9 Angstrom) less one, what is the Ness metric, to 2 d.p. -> 0.07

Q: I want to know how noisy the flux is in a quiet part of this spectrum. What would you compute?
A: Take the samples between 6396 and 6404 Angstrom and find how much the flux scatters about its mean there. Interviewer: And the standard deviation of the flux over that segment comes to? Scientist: 0.1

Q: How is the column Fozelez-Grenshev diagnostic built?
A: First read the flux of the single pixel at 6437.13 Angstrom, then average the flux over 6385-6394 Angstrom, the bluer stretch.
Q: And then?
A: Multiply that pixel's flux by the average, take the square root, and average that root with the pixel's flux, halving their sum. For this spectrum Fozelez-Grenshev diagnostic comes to 23.4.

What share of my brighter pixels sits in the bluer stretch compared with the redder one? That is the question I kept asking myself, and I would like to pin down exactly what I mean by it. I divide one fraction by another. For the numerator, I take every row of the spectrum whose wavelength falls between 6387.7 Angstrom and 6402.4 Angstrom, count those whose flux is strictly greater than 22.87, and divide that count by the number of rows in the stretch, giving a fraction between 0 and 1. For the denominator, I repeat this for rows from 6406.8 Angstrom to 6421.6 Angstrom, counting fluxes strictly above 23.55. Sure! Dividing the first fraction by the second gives 5.0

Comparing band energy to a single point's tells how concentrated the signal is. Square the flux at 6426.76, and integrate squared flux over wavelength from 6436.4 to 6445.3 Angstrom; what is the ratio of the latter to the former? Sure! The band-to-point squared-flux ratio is 10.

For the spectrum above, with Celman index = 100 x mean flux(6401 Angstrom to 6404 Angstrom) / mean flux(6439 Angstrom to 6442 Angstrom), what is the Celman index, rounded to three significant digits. 102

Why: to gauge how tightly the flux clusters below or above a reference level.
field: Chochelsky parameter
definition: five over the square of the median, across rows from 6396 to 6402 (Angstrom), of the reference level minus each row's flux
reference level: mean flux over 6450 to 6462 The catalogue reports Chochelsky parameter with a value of 12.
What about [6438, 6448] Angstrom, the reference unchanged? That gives 15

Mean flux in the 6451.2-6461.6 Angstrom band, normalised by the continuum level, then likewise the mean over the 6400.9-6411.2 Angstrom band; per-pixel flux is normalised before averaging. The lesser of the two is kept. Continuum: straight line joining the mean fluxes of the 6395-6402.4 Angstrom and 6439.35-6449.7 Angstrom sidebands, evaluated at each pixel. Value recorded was 0.979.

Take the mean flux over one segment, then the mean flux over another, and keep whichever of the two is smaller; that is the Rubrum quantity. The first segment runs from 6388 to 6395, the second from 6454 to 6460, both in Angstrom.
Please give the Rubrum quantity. 23.3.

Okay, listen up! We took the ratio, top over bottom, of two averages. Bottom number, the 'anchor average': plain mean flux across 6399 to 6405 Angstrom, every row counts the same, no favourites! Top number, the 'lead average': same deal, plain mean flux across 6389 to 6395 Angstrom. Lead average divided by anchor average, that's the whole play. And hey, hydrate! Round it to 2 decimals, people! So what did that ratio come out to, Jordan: 0.96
